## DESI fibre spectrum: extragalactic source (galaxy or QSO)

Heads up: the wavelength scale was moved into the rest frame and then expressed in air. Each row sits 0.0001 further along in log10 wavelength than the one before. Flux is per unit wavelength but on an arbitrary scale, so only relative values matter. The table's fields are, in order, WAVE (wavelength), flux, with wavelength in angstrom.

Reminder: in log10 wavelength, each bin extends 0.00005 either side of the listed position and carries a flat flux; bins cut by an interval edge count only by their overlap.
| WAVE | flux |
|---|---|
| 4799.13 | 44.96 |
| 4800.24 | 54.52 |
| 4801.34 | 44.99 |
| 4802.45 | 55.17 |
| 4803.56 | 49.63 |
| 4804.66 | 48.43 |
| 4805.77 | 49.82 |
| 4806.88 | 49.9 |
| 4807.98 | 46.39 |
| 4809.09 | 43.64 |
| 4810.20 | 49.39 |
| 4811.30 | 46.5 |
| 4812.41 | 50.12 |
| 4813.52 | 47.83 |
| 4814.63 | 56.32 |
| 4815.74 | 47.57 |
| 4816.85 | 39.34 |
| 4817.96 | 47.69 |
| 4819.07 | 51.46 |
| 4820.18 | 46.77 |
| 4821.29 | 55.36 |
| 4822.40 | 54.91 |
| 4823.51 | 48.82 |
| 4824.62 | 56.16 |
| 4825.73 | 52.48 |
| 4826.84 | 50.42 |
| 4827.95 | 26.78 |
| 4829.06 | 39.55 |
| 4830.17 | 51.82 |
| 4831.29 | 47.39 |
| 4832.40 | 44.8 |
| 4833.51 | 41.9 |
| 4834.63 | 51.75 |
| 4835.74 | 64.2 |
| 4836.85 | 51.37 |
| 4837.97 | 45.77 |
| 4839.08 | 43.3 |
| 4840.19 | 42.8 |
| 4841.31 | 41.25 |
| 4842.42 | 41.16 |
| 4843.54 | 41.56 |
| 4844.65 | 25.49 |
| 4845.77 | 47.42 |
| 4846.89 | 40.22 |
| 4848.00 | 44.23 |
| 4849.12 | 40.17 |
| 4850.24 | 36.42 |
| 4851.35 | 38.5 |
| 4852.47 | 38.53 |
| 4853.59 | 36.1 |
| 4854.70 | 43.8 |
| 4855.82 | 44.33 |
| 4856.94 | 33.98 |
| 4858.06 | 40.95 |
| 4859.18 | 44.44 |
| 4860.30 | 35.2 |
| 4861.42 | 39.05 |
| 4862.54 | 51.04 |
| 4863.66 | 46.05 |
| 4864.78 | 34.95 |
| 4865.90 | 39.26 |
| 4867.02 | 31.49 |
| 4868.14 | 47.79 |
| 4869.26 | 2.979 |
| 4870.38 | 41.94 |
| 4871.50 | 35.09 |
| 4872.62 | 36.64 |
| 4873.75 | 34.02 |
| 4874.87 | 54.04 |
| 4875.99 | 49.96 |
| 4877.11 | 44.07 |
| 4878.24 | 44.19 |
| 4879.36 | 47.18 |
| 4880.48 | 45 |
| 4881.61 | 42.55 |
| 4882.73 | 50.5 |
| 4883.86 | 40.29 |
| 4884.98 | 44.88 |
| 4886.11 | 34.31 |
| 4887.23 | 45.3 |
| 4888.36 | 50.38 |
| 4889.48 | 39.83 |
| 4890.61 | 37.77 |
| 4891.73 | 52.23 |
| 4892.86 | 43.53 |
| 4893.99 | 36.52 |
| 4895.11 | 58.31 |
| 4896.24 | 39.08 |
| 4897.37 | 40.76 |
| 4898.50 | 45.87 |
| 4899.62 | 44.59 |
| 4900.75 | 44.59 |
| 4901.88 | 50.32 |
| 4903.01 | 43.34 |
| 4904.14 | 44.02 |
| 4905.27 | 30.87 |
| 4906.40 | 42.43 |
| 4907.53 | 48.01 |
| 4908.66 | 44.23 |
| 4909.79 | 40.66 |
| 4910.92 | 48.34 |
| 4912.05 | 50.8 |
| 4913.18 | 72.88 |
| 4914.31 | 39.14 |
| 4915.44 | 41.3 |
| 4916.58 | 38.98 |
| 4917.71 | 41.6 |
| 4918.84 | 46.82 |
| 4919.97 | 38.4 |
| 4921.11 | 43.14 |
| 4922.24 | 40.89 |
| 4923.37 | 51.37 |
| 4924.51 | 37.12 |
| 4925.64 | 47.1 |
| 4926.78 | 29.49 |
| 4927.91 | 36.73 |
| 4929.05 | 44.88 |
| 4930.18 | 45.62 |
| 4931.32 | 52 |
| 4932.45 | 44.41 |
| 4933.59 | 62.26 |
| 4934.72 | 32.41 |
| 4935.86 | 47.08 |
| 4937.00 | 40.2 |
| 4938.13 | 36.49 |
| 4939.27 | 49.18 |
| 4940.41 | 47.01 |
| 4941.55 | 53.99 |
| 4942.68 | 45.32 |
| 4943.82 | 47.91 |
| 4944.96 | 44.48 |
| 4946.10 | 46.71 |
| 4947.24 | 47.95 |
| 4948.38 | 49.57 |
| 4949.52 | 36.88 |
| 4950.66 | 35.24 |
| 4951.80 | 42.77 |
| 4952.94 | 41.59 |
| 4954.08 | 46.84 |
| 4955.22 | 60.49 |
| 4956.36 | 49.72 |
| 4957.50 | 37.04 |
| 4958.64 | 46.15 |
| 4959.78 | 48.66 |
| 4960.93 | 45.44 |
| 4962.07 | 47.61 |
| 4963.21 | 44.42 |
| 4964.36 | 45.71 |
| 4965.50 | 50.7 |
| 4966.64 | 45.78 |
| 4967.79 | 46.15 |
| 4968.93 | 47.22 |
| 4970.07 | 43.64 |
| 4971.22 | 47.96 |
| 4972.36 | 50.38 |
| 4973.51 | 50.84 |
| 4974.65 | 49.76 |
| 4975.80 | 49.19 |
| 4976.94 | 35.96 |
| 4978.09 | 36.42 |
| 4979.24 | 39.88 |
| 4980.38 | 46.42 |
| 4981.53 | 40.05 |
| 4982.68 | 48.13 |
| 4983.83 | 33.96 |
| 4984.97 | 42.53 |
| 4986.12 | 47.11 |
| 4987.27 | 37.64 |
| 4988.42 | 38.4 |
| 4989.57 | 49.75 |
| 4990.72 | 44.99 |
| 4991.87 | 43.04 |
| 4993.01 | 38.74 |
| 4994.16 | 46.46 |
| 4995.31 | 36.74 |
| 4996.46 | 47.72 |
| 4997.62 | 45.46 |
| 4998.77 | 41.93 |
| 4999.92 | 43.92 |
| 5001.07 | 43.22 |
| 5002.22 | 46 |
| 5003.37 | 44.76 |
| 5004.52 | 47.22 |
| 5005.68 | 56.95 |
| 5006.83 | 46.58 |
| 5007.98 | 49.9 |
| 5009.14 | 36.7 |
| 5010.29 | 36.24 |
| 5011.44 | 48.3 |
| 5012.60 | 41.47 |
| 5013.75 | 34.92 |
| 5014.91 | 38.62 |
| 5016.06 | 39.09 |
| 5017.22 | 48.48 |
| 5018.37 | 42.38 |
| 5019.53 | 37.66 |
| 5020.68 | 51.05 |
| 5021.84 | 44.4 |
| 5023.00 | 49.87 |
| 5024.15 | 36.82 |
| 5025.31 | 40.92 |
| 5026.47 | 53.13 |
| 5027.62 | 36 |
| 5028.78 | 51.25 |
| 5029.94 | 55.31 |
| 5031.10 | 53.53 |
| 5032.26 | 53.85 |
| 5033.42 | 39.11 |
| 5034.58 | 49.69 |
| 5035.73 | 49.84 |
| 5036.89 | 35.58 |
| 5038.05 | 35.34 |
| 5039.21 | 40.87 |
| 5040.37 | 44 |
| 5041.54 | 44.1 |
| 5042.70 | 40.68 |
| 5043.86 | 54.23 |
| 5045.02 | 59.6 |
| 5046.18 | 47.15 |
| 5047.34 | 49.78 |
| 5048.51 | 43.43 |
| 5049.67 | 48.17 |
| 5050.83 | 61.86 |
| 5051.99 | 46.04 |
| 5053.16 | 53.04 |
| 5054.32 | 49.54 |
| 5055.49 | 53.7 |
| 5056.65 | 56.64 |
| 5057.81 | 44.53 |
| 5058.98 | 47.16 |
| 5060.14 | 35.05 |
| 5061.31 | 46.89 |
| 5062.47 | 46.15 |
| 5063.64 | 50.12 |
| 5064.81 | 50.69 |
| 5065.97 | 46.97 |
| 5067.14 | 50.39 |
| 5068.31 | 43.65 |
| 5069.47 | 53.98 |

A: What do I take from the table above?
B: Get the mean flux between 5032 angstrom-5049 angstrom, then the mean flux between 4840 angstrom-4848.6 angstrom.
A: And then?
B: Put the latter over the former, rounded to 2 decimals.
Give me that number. 0.88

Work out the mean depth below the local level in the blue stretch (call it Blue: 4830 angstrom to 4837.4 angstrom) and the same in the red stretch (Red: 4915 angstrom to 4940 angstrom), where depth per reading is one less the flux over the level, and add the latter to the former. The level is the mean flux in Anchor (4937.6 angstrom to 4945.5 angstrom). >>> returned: -0.02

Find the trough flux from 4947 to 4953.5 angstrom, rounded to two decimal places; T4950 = 35.24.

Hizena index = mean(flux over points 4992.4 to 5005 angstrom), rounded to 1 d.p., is 43.8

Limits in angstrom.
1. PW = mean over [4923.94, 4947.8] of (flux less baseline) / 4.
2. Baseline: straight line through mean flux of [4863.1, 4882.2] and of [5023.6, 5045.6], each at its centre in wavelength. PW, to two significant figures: 0.61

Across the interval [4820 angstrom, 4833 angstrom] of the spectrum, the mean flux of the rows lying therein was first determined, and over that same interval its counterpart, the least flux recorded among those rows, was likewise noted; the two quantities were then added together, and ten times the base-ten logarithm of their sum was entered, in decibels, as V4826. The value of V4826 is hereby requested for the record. 18.7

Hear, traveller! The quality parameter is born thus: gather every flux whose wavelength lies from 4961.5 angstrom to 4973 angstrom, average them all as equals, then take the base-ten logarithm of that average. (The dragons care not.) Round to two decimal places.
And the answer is 1.67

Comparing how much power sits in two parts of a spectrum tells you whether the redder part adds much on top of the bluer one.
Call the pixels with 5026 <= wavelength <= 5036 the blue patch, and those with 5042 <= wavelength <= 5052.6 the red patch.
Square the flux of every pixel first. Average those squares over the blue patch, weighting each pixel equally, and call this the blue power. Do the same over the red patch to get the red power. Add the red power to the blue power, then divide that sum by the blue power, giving 2.04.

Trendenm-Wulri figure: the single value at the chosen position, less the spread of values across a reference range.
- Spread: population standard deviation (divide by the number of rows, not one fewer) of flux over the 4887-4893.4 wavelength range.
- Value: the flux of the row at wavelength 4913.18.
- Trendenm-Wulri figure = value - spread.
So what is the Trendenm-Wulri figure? 68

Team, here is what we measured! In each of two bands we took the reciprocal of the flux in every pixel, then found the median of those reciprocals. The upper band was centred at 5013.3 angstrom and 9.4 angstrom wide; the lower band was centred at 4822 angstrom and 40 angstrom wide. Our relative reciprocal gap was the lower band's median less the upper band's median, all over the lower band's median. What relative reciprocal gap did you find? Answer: -0.25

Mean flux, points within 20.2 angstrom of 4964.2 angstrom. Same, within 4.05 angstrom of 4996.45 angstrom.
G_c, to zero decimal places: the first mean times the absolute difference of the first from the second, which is 97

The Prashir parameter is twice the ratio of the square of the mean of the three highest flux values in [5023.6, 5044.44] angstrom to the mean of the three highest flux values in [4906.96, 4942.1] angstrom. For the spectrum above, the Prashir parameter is 94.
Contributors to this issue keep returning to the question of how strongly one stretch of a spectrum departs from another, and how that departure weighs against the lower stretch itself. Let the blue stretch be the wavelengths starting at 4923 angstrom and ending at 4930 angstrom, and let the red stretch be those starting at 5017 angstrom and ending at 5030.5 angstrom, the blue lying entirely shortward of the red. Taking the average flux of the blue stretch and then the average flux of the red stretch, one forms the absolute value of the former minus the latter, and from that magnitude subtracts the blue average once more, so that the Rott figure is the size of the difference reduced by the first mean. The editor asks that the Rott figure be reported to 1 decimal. -36.6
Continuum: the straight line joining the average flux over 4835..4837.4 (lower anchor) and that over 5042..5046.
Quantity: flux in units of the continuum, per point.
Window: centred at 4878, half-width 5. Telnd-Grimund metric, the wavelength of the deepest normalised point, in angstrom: 4873.75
